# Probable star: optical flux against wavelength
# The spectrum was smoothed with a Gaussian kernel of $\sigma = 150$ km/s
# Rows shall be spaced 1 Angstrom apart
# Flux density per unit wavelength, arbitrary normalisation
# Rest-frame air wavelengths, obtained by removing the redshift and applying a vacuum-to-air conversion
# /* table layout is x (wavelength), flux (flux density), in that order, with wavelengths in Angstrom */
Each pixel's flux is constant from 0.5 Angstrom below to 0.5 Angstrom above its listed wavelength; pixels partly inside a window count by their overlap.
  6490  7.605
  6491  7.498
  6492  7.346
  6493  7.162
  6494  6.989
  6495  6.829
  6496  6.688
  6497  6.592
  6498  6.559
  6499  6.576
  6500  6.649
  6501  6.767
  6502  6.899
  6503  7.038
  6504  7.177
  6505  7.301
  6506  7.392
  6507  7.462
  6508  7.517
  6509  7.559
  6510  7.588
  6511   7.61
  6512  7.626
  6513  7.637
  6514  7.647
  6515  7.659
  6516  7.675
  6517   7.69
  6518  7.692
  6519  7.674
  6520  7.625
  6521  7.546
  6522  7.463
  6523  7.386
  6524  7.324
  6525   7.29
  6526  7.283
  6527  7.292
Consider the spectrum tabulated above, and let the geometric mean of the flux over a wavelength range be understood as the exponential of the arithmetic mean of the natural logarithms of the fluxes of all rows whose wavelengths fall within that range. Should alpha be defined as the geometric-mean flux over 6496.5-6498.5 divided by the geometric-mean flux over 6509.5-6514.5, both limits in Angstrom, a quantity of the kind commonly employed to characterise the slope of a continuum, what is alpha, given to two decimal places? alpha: 0.86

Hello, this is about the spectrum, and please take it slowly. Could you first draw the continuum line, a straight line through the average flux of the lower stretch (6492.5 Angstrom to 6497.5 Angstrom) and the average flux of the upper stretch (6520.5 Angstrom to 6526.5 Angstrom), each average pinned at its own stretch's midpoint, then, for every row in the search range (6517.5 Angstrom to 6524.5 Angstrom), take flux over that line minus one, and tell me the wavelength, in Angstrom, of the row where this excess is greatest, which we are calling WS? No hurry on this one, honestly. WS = 6518 Angstrom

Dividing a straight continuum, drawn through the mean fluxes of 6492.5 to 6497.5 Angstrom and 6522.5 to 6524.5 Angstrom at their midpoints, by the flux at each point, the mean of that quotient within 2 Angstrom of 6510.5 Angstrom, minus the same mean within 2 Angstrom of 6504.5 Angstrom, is -0.03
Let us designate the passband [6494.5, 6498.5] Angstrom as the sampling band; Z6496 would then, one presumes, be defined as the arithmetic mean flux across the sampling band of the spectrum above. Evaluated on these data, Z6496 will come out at 6.67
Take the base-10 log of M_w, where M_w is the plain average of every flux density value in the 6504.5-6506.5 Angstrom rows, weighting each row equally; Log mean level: 0.87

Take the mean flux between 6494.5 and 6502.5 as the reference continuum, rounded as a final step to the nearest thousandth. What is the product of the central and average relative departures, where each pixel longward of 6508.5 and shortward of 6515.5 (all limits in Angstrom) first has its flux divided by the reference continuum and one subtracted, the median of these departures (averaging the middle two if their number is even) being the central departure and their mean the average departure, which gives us 0.019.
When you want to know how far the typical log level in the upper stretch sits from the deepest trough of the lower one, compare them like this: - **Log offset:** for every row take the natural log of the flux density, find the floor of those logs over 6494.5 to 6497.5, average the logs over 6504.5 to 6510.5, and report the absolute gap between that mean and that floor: 0.12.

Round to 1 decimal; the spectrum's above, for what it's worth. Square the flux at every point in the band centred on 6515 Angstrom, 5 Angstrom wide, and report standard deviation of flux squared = 0.3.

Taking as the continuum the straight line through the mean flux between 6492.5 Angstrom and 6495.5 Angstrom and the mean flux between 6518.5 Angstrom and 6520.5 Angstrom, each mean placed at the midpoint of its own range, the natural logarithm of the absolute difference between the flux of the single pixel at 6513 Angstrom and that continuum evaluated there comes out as -1.9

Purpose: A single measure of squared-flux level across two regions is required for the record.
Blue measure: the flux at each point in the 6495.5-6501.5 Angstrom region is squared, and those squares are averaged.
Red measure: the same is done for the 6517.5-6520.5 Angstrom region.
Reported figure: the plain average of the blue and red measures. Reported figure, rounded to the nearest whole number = 51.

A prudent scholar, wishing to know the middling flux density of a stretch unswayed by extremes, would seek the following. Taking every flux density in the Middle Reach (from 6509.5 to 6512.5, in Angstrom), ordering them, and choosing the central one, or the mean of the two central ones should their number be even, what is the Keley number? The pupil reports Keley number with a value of 7.61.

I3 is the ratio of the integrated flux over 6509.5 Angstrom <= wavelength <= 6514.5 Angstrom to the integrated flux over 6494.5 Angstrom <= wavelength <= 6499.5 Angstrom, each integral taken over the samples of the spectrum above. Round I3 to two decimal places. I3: 1.15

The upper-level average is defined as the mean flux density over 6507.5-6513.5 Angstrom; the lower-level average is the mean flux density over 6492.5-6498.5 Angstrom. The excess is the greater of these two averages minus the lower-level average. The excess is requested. 0.79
